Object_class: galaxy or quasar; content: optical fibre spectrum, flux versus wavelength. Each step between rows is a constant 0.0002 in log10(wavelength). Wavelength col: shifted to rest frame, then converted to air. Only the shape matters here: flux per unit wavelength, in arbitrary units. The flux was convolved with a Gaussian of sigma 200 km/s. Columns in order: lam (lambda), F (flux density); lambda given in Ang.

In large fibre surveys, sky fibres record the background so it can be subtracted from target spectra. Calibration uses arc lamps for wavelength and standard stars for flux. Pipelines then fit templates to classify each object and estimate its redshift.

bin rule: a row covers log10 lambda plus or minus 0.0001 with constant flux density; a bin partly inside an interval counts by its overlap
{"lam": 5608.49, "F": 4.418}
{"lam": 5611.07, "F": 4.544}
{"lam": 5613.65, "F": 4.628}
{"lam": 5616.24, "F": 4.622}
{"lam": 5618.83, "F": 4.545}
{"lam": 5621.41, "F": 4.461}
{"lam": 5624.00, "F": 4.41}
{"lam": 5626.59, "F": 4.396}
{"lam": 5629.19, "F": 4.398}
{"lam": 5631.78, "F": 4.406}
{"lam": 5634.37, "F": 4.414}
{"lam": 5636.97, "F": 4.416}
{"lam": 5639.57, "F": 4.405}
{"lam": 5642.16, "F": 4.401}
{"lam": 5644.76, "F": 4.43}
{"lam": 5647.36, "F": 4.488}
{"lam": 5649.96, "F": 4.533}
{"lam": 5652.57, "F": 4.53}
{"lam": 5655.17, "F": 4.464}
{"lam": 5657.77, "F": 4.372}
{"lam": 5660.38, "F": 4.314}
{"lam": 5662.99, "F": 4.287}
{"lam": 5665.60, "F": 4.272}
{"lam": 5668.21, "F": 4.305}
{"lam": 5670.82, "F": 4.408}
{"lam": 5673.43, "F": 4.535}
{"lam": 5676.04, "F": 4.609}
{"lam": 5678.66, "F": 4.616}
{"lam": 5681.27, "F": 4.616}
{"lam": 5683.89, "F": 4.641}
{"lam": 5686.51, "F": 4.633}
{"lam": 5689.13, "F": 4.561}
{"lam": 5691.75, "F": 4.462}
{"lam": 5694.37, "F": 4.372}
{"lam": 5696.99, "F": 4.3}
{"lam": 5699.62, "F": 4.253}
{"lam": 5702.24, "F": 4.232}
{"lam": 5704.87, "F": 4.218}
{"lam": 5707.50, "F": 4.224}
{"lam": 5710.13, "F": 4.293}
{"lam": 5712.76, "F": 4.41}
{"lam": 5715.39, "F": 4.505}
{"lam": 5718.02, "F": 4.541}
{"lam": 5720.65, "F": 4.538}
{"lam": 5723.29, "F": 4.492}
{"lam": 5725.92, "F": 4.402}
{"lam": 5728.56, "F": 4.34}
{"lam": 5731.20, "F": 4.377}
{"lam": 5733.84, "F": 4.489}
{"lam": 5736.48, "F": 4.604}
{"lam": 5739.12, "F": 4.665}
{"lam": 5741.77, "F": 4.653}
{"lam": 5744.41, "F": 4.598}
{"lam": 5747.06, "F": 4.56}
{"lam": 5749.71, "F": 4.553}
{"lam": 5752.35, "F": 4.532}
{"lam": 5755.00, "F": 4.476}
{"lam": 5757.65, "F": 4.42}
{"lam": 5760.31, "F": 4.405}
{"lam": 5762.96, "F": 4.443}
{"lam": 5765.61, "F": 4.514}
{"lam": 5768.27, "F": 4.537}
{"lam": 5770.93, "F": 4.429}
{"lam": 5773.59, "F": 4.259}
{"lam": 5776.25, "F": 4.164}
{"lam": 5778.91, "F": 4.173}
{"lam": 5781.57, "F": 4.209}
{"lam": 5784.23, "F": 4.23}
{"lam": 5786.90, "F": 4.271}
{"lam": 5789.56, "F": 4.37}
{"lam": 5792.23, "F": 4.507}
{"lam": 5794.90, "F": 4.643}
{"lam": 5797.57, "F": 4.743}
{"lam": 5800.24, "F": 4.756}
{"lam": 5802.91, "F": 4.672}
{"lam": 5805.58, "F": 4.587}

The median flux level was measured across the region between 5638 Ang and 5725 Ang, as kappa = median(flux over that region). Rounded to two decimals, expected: 4.43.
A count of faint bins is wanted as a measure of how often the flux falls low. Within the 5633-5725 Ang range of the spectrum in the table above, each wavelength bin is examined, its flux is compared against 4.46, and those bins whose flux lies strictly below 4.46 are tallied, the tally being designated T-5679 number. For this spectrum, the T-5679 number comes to 19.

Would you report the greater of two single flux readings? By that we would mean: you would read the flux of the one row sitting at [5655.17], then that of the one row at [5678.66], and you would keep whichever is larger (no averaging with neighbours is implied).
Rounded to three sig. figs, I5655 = 4.62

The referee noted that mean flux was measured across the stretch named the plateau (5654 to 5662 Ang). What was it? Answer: 4.38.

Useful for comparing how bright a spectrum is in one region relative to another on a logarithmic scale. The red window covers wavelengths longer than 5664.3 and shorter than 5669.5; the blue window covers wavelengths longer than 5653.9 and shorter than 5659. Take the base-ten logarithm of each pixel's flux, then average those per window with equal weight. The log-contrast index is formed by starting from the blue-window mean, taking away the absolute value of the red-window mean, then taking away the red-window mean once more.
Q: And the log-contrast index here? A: -0.619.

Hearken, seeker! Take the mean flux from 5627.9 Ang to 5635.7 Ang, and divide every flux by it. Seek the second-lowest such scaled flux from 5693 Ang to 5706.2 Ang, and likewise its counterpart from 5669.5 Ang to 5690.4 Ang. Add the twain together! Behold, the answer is 1.99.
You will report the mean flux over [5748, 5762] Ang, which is 4.48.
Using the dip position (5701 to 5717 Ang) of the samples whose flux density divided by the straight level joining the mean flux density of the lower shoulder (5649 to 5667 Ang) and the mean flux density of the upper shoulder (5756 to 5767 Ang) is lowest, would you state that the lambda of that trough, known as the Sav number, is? 5704.87 Ang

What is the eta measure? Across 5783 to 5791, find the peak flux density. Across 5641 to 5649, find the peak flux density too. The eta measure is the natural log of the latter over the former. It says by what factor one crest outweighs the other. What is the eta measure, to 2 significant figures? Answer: 0.027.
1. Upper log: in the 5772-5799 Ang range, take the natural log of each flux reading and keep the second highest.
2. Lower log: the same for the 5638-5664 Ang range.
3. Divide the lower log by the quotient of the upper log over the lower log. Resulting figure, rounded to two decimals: 1.49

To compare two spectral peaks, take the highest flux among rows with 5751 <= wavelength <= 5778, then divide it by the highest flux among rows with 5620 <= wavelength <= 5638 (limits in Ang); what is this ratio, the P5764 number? 1.02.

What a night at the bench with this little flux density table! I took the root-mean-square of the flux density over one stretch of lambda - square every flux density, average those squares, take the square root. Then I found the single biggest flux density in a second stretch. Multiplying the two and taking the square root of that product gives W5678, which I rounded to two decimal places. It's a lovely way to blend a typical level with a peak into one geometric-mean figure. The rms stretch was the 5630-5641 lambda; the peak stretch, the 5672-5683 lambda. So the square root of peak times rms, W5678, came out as 4.51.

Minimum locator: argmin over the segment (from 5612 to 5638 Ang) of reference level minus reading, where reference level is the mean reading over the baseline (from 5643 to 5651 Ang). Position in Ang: 5613.65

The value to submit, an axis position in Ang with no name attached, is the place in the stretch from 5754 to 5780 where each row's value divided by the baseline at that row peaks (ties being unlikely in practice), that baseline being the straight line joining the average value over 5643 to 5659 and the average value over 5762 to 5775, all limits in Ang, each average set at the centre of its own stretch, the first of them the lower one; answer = 5768.27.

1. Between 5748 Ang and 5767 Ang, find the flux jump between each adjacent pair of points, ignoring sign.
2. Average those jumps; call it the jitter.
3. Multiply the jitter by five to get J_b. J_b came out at 0.21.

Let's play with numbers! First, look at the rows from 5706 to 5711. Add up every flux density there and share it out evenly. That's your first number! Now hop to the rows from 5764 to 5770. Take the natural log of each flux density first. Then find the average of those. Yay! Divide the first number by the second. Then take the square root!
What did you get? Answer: 1.68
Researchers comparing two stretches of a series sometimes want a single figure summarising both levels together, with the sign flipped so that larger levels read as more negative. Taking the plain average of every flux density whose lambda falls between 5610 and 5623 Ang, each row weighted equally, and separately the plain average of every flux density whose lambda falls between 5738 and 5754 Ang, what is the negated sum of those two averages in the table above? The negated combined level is -9.15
